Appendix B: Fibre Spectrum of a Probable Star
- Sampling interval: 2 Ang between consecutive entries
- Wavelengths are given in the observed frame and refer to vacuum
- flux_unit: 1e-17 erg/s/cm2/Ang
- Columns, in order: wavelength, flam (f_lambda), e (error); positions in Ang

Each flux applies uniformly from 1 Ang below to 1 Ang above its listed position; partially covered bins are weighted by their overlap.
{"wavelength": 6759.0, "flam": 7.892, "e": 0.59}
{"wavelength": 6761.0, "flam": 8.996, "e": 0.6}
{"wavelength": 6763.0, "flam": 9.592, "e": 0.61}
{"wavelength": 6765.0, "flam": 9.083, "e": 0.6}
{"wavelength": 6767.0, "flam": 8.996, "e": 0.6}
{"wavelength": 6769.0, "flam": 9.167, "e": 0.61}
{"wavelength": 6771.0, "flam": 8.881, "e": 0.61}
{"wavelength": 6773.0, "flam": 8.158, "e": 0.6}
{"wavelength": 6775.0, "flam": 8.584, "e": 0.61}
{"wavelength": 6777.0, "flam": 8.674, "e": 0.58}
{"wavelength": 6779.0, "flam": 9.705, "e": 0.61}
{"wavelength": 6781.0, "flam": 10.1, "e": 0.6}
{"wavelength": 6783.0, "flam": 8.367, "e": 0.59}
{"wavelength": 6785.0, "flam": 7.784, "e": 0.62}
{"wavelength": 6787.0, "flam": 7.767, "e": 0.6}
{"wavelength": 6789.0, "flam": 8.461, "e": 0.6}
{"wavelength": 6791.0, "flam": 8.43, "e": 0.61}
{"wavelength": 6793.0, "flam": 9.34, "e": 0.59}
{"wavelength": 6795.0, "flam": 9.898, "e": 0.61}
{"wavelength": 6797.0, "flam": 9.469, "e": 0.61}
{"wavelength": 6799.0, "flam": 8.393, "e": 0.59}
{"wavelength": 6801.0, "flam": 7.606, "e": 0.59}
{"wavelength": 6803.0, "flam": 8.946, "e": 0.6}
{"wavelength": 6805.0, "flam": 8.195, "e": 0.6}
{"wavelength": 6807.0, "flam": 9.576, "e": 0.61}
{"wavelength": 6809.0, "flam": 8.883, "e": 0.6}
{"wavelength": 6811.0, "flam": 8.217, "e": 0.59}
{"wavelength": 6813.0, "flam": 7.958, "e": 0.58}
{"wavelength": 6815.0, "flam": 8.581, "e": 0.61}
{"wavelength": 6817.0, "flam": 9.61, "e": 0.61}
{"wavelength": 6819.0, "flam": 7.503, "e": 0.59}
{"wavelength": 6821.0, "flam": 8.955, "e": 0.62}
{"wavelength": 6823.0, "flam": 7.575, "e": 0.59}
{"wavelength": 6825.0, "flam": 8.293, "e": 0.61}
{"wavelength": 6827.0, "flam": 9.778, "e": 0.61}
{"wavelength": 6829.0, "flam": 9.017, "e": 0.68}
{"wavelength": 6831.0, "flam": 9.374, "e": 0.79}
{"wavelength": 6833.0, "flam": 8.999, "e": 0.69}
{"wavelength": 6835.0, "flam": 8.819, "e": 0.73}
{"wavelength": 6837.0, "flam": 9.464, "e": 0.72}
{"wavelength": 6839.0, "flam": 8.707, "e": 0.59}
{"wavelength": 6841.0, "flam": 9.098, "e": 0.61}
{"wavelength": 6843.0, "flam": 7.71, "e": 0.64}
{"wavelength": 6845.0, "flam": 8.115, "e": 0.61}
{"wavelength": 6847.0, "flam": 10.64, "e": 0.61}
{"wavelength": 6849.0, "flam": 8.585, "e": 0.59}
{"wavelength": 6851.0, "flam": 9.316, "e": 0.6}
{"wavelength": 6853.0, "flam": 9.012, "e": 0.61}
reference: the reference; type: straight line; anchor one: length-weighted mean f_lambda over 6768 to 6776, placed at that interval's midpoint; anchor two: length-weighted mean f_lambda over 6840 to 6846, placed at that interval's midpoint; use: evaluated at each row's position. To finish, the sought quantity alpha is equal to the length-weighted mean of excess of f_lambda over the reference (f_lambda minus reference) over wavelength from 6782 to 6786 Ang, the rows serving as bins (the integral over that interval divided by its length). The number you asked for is -0.6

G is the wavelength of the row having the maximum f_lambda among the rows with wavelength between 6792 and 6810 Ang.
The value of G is 6795.0 Ang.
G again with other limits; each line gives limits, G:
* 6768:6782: 6781.0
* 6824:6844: 6827.0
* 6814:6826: 6817.0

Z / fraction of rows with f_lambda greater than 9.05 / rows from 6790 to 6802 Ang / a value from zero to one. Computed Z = 0.5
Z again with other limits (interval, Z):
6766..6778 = 0.2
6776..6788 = 0.3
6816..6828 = 0.3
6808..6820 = 0.2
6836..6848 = 0.5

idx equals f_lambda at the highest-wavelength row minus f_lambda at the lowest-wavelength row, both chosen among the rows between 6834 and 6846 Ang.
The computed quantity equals -0.70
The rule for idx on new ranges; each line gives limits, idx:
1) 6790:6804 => 0.52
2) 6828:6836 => -0.20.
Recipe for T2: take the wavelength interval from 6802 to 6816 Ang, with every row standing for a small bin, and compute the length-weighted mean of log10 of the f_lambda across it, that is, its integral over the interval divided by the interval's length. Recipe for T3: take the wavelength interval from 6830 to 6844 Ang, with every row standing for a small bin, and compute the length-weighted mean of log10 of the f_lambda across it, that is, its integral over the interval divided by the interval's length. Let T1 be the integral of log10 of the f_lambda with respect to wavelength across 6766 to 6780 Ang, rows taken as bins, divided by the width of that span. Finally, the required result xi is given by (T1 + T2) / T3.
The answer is 1.99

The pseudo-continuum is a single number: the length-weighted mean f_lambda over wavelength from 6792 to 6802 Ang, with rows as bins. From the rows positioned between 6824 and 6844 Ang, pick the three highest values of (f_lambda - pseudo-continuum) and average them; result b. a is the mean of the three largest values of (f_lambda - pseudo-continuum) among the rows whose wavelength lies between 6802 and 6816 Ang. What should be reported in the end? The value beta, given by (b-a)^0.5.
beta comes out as 0.6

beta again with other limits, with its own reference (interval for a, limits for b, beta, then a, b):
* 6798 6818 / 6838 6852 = 0.6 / 0.4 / 0.74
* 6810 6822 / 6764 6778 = 0.2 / 0.1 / 0.14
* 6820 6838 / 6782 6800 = 0.2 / 0.6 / 0.63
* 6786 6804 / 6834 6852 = 0.5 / 0.6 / 0.87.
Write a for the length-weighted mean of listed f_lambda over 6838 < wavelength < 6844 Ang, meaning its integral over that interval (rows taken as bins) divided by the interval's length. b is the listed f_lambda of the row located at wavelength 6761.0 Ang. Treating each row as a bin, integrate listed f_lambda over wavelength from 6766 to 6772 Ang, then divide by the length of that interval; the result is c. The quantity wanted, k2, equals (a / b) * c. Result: 8.5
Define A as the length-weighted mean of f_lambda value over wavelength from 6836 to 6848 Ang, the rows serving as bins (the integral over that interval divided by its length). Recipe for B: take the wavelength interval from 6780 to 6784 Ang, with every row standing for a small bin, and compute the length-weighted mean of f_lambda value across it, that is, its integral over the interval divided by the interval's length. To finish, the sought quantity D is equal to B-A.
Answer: 0.28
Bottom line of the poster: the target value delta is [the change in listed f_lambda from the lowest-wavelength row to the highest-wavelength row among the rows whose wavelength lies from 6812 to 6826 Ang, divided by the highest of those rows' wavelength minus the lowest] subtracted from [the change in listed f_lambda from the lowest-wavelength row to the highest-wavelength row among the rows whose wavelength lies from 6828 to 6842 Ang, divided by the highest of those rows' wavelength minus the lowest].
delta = -0.02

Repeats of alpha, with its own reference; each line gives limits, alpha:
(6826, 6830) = 1.0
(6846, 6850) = 1.3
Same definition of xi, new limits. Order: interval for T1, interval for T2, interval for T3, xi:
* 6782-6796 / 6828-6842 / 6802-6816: 2.02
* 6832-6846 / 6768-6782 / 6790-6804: 2.00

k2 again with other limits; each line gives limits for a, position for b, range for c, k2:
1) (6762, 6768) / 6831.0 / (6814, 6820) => 8.4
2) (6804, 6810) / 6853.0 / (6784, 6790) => 7.9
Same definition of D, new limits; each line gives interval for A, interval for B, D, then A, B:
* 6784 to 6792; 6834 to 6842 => 0.91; 8.11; 9.02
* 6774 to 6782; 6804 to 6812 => -0.55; 9.27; 8.72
